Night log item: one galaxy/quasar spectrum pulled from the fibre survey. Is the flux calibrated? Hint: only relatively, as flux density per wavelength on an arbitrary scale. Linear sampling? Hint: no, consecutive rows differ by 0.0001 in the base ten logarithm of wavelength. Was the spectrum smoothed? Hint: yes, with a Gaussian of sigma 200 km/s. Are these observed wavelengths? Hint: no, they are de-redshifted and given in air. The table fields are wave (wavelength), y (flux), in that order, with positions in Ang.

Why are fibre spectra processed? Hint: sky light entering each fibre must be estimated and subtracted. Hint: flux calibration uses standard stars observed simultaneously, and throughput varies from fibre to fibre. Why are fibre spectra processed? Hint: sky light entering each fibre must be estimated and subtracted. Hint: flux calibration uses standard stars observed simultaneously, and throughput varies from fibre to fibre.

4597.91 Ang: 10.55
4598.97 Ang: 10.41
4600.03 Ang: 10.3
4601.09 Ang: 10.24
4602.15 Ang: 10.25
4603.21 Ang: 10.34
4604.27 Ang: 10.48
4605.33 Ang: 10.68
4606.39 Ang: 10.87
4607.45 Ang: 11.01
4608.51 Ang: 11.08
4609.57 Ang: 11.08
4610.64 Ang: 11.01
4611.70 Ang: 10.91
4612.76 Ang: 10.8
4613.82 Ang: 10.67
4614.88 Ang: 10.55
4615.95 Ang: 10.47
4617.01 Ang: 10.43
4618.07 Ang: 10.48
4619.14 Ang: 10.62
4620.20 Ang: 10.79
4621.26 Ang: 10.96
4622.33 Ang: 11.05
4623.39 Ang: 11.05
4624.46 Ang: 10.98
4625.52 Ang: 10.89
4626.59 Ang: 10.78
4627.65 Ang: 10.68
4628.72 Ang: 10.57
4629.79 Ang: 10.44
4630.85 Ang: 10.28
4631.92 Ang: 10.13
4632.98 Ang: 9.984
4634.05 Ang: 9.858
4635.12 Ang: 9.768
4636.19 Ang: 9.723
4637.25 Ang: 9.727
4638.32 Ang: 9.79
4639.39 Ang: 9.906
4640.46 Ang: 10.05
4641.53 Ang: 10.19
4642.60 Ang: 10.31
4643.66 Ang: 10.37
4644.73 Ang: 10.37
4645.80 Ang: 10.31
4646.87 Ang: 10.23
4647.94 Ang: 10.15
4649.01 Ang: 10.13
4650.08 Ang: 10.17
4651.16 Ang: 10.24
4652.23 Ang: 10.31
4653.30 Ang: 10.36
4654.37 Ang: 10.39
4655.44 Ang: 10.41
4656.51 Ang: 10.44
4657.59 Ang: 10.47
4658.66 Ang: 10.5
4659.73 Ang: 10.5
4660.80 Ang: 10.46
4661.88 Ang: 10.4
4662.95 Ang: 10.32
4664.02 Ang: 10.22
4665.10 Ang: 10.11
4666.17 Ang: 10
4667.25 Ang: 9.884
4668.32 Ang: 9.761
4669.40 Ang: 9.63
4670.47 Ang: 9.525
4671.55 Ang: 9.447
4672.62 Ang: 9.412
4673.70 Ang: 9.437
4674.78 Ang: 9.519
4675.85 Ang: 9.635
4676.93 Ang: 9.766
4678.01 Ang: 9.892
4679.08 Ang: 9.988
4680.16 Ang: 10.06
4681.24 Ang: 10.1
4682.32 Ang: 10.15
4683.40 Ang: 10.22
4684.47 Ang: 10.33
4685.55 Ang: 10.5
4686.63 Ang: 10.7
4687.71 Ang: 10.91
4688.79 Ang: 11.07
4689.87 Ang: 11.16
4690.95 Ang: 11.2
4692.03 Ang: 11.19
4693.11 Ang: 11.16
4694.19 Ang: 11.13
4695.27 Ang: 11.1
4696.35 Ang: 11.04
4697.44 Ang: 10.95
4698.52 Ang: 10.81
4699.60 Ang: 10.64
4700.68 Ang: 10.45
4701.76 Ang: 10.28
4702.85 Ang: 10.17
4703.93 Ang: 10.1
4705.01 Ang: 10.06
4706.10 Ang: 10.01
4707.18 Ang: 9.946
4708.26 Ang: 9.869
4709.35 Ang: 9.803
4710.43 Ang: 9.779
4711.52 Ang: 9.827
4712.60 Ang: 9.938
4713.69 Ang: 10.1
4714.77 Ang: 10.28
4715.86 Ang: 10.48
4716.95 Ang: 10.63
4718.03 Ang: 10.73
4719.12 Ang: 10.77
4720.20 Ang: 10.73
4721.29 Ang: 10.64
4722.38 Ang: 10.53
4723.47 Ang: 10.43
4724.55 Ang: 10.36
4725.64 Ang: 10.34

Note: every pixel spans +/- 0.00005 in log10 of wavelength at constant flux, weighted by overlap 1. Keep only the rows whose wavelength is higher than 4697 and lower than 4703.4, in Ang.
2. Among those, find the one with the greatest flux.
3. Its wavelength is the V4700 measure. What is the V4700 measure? 4697.44 Ang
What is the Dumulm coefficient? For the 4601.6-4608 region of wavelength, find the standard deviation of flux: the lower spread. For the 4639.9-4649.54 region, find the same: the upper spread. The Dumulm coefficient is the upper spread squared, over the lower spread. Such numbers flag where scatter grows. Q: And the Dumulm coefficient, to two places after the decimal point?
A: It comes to 0.04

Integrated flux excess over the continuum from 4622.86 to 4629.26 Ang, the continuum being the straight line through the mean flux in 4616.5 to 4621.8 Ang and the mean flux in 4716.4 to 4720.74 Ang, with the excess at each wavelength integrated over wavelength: 1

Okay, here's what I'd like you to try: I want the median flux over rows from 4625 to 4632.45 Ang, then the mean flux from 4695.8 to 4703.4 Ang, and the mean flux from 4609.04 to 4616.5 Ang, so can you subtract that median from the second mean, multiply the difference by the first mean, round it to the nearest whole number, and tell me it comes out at 2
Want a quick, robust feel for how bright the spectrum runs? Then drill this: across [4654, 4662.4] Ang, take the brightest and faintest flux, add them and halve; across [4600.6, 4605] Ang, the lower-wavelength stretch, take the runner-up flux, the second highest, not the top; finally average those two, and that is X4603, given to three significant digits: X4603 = 10.4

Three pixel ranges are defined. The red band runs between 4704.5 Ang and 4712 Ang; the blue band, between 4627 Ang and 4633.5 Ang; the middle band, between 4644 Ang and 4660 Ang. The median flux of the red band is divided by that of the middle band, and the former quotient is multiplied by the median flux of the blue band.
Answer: 9.9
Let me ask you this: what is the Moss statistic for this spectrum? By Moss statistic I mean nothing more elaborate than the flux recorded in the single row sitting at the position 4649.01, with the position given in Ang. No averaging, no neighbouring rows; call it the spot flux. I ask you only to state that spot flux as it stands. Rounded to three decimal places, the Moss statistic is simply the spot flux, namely 10.130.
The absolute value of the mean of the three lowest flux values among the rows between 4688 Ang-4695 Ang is 11.1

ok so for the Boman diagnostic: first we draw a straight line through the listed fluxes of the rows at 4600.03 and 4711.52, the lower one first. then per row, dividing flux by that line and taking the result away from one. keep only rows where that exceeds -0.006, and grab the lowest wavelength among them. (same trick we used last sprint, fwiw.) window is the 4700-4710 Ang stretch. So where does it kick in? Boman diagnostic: 4708.26 Ang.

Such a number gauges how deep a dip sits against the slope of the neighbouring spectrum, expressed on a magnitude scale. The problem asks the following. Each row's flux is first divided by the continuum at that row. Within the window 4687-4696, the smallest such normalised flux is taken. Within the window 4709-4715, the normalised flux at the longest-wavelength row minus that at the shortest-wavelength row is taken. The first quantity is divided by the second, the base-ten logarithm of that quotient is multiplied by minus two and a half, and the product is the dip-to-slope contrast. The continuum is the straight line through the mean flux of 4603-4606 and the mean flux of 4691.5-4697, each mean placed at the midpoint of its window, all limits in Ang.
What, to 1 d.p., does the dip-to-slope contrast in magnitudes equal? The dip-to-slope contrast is -3.5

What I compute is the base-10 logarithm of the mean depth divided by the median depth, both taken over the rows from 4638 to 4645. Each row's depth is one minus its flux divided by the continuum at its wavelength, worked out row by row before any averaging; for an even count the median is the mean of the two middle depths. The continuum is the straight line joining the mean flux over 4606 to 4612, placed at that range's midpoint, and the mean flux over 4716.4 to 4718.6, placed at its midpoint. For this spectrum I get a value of 0.03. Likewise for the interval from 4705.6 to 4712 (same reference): -0.01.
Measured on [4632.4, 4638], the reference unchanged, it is -0.02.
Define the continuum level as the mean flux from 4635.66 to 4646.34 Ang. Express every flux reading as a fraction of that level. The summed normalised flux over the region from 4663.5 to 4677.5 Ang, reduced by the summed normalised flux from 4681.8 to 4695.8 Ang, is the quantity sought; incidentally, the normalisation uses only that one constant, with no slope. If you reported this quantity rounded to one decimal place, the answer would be -1.4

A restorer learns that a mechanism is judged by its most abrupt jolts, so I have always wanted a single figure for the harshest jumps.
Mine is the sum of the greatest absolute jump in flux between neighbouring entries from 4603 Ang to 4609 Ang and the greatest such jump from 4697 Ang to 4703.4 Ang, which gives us 0.39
